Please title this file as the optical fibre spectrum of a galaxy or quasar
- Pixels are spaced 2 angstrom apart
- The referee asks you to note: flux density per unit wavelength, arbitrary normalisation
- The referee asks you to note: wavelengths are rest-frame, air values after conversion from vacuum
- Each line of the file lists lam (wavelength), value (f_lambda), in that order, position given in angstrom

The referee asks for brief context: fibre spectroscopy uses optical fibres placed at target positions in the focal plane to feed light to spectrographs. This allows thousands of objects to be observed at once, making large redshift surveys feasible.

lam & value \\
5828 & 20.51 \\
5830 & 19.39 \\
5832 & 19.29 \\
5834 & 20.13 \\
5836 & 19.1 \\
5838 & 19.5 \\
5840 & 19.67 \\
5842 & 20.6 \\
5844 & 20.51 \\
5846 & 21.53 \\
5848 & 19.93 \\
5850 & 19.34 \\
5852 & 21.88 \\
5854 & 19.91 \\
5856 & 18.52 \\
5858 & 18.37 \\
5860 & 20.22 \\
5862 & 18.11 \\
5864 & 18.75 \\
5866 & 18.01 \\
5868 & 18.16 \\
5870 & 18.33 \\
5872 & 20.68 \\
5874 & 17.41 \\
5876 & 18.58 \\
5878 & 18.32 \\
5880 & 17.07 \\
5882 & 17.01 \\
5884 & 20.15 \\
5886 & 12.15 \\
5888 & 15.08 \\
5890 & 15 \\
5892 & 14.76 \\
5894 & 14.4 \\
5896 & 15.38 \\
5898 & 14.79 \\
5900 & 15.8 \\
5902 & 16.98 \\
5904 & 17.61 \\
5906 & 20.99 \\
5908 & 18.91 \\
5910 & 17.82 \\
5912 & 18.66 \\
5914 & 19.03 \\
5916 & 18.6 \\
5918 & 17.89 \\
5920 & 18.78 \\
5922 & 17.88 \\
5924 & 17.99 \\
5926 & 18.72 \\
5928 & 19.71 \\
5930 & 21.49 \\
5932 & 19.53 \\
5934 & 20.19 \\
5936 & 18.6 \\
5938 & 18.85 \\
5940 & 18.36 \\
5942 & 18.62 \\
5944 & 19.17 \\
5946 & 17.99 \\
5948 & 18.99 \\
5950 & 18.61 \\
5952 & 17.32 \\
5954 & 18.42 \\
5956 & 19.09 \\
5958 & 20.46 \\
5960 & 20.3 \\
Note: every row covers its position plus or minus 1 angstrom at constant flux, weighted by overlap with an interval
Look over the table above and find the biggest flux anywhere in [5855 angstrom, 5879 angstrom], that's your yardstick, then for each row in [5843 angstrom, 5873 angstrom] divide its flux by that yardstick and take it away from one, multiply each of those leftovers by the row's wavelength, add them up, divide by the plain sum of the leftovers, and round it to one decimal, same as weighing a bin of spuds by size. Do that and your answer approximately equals 5862.8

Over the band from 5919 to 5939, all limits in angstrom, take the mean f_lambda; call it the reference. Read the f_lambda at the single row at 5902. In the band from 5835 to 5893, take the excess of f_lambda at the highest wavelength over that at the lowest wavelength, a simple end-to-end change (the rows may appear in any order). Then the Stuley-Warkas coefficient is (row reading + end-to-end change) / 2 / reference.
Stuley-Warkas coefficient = 0.33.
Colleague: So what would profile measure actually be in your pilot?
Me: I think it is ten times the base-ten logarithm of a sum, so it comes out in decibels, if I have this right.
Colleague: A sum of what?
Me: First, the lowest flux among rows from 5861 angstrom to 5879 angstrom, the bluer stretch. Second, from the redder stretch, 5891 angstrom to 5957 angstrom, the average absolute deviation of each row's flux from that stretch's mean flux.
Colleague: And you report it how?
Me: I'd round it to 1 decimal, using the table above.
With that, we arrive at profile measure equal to 12.7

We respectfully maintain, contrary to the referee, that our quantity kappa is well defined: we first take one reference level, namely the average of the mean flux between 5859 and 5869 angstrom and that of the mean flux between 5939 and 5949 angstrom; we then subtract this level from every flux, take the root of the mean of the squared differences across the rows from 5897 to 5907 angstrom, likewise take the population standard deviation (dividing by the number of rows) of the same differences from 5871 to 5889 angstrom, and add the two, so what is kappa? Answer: 5.0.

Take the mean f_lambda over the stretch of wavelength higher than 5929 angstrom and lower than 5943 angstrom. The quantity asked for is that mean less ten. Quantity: 9.4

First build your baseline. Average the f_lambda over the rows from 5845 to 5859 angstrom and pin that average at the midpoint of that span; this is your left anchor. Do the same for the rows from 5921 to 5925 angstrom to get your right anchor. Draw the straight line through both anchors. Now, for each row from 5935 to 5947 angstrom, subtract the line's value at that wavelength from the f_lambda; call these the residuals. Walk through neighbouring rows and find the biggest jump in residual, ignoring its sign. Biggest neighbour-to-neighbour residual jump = 1.1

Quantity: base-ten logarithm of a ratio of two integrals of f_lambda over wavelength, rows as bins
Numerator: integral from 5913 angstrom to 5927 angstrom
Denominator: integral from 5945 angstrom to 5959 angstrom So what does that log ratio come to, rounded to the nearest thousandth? -0.007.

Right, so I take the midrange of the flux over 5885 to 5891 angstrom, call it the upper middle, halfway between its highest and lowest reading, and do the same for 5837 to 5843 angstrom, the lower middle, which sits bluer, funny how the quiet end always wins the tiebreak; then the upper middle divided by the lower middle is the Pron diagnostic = 0.68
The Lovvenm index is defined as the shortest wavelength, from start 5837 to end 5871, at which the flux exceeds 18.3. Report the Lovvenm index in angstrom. 5838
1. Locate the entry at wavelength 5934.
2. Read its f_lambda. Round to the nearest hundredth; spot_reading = 20.19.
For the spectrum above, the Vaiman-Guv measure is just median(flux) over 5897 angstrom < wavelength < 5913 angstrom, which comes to 17.7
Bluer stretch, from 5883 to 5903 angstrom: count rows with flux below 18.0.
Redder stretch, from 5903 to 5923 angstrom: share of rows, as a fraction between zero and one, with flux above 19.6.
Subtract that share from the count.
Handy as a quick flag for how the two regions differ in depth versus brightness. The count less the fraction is 8.9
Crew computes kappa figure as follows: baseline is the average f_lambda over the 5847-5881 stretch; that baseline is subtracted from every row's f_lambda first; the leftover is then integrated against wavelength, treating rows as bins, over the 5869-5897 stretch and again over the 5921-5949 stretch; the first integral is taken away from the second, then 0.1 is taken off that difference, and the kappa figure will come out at 63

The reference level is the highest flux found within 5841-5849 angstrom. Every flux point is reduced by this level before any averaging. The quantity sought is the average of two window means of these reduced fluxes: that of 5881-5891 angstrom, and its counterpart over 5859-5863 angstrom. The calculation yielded -4.0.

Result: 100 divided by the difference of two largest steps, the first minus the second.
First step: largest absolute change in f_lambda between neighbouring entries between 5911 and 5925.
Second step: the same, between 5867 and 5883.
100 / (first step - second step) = -42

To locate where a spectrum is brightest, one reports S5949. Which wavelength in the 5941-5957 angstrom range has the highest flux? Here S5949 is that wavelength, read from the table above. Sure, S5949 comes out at 5944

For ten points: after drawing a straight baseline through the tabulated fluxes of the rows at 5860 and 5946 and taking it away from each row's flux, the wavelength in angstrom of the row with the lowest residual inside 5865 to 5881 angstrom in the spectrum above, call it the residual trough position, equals 5880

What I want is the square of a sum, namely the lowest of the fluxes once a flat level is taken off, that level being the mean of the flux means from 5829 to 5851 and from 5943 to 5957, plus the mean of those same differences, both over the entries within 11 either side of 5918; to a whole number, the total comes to 4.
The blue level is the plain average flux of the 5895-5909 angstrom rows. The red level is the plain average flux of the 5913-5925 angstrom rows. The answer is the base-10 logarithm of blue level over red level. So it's -0.028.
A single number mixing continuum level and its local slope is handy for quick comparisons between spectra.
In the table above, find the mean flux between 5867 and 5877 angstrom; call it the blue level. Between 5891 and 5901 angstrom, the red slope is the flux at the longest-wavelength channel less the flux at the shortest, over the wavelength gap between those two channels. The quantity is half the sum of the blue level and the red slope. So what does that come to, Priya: 9.38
